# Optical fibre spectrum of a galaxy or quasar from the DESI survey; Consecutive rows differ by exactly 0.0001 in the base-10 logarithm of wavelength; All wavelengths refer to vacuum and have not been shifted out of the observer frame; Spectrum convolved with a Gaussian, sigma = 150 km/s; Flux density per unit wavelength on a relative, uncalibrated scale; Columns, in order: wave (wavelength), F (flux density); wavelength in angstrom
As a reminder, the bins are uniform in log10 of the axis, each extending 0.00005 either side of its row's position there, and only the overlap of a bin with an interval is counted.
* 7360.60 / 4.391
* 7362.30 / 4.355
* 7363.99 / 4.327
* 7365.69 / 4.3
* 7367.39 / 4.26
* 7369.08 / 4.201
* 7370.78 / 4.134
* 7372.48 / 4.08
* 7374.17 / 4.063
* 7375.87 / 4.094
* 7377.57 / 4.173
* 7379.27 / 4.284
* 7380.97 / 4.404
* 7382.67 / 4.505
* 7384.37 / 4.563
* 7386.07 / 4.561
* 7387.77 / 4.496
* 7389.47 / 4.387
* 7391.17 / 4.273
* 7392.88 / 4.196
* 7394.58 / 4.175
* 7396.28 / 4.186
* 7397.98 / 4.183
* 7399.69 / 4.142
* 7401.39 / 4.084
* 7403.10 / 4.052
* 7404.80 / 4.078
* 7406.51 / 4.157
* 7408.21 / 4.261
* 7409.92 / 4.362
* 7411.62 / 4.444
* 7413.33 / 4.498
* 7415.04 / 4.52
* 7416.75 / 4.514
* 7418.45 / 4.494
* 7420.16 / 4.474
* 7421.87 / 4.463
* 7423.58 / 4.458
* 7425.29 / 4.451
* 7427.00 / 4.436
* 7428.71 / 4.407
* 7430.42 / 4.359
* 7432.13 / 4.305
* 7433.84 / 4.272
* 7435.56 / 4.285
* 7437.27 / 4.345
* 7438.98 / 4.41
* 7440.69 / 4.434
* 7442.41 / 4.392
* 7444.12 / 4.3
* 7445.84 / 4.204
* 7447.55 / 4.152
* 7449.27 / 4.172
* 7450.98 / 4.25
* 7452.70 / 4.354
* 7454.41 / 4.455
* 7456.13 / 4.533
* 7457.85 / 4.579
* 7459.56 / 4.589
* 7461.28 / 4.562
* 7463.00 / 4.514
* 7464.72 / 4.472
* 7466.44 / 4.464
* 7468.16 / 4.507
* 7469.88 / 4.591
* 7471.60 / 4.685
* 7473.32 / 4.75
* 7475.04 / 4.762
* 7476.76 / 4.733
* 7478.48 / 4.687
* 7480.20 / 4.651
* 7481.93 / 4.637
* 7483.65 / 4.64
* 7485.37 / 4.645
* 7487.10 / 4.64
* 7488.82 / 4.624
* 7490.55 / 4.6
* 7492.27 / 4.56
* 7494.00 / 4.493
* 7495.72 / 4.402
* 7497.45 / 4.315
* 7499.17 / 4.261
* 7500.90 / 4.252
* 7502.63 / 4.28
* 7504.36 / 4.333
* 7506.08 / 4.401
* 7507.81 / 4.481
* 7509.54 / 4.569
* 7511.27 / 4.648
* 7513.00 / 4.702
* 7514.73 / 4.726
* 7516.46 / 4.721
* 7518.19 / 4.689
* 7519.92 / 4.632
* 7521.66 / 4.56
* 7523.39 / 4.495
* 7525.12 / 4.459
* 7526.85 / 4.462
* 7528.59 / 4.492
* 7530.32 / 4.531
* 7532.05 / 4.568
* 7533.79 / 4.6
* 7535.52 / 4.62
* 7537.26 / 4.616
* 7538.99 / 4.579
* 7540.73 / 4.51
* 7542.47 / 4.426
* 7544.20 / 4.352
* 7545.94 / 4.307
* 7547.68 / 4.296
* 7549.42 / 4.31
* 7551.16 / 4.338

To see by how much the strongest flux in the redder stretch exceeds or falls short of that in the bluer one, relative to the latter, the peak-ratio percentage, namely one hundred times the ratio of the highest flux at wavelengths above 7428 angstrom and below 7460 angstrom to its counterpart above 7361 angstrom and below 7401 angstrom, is 101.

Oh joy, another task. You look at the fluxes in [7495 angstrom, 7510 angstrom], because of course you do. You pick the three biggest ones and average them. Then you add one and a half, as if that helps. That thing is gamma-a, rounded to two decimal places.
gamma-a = 5.98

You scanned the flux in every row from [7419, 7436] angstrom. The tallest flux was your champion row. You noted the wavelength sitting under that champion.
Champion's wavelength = 7420.16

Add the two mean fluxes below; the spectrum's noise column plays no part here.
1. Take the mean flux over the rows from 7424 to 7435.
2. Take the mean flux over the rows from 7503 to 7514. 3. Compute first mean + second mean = 8.89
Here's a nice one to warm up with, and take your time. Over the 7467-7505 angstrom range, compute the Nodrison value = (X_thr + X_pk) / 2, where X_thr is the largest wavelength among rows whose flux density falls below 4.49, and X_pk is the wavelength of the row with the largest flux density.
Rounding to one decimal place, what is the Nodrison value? 7489.7 angstrom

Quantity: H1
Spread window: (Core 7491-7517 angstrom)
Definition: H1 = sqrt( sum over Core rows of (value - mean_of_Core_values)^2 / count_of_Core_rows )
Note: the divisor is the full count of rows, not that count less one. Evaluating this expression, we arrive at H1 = 0.17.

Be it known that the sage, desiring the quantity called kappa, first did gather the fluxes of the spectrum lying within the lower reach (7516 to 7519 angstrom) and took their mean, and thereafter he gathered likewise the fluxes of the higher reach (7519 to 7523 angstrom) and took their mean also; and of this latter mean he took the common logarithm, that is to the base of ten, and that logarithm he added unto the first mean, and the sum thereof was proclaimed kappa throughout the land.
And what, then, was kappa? 5.37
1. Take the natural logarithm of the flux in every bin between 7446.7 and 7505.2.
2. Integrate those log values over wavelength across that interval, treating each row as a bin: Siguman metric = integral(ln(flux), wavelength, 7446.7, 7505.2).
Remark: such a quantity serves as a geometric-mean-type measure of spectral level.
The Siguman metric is 88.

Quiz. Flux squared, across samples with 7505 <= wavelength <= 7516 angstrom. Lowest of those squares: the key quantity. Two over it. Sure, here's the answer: 0.103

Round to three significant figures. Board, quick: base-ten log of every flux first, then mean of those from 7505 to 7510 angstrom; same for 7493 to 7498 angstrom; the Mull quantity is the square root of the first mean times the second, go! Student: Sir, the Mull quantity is 0.648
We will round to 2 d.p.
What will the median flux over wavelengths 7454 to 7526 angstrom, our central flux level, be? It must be 4.57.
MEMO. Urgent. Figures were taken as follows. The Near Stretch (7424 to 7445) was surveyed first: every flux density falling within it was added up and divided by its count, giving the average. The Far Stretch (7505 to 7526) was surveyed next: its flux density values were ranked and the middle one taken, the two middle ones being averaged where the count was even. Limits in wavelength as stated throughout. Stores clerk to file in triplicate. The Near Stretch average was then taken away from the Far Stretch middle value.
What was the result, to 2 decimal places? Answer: 0.23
